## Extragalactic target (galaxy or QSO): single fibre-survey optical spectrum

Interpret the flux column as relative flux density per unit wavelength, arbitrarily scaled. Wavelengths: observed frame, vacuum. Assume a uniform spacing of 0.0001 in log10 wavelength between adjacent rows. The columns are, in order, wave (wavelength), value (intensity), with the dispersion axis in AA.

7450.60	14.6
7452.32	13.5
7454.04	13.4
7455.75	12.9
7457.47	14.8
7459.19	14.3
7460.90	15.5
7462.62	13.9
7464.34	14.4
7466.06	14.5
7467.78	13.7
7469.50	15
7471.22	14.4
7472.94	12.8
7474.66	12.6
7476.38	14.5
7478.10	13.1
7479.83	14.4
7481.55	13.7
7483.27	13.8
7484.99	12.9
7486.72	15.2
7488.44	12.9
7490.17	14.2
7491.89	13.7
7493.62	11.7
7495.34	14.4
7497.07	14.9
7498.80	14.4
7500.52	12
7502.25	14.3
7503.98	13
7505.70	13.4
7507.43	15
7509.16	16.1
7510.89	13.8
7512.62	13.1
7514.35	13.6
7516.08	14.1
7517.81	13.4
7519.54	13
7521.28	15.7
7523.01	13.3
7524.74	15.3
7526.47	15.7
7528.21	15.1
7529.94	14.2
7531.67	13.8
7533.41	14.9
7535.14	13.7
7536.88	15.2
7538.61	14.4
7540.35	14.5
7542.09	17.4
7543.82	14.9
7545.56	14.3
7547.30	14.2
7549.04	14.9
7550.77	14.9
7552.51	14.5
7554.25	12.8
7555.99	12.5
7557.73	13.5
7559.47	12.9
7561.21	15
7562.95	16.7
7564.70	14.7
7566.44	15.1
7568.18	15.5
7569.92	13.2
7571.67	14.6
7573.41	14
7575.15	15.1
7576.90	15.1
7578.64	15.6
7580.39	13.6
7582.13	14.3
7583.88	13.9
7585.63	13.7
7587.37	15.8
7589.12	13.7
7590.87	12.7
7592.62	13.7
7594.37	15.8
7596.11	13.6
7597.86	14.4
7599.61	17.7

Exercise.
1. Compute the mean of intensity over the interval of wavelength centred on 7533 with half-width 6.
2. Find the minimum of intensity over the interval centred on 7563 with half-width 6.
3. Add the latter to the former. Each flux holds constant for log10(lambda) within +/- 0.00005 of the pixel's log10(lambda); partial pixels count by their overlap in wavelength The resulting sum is 27.4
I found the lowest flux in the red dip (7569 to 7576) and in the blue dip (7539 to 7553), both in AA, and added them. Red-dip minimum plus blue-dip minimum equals 27.4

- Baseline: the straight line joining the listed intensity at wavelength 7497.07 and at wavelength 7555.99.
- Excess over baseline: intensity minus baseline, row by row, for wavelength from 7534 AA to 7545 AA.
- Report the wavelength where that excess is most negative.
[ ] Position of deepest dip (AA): 7535.14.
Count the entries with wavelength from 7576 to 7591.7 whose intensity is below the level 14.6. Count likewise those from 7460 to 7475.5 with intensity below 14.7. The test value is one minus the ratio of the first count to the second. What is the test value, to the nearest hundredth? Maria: 0.14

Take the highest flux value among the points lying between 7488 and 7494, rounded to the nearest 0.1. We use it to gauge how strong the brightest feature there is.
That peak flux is 14.2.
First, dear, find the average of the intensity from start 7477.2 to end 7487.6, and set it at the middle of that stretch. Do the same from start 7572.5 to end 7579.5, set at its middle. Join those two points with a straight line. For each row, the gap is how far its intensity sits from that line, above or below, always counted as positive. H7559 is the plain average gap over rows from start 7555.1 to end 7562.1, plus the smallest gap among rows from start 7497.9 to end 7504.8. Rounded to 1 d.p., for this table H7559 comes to 1.6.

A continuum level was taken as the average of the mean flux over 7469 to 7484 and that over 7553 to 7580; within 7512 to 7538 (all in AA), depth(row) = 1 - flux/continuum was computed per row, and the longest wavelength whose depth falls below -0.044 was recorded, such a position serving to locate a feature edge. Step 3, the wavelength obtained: 7536.88 AA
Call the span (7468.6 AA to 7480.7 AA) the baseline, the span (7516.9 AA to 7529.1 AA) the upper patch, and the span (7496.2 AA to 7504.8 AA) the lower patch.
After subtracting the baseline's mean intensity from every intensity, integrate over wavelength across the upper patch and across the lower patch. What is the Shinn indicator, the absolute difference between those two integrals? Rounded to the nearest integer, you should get 9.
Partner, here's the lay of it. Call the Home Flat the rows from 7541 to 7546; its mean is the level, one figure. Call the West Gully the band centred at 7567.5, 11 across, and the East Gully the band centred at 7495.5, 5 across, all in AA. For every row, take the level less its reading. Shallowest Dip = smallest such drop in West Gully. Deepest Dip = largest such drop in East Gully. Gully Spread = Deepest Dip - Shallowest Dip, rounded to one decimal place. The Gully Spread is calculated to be 5.0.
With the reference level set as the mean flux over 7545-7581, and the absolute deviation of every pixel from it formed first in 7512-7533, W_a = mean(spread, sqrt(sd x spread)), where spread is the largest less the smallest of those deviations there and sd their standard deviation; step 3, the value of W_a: 0.94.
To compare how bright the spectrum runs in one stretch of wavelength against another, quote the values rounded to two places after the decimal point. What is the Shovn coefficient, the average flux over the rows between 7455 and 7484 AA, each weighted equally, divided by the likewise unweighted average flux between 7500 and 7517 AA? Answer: 1.01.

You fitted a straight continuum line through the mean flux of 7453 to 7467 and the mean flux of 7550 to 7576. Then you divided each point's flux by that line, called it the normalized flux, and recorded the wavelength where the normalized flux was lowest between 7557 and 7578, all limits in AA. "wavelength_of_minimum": 7559.47 AA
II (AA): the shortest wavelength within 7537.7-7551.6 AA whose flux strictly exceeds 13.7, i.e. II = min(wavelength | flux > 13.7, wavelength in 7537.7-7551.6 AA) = 7538.61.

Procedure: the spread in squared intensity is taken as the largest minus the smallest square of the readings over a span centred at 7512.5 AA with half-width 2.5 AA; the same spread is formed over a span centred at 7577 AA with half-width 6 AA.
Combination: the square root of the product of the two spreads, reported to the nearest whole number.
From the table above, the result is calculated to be 33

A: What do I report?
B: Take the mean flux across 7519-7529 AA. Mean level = 14.7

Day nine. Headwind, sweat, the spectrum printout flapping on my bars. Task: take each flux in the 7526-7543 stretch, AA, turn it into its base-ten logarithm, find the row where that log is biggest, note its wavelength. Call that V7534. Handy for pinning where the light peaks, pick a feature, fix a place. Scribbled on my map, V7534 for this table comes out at 7542.09 AA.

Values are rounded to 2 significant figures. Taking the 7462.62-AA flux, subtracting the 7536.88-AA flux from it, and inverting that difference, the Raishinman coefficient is -0.77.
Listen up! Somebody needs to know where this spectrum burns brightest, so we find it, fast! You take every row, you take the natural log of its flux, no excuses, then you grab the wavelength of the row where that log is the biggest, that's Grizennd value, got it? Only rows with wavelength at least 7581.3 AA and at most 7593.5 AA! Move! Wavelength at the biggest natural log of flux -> 7587.37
